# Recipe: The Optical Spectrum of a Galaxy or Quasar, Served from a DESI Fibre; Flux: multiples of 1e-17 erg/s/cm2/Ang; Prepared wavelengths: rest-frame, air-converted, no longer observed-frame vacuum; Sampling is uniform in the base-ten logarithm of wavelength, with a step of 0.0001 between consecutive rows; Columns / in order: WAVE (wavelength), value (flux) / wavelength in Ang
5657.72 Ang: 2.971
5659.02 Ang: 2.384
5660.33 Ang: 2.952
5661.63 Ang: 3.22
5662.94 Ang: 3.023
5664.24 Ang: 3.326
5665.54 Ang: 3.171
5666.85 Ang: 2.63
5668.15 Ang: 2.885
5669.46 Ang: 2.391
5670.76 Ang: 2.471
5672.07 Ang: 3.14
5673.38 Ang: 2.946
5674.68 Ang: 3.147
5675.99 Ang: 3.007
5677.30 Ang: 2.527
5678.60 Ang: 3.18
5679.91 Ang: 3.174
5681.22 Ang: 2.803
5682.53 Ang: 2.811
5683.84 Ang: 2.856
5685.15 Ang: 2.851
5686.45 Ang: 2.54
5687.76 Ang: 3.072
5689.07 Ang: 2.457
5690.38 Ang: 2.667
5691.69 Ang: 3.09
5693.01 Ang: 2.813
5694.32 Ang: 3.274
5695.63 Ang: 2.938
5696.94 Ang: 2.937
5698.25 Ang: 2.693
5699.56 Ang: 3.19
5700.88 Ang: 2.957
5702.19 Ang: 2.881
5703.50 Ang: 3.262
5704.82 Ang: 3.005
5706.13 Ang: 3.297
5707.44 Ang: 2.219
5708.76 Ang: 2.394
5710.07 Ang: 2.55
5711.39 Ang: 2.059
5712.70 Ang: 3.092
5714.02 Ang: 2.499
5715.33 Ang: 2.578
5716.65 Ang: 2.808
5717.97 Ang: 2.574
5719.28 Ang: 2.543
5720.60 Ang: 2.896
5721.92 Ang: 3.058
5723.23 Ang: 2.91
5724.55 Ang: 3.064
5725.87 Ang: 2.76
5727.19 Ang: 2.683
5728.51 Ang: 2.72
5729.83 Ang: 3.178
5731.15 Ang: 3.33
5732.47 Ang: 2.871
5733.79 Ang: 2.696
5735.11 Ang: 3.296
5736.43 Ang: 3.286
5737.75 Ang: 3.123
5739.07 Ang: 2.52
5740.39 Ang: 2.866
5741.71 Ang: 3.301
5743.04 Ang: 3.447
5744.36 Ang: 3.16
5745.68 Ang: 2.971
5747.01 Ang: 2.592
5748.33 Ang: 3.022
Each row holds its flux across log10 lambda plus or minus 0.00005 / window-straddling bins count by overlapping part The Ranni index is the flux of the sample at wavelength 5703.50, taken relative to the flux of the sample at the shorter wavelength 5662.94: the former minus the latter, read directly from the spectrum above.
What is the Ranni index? 0.24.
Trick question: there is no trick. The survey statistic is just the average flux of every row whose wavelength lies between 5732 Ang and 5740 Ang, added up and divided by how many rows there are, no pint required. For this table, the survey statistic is 2.97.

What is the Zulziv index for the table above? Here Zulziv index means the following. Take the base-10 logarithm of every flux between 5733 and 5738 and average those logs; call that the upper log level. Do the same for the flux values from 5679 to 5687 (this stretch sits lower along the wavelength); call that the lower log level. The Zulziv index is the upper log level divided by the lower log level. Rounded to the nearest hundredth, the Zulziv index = 1.08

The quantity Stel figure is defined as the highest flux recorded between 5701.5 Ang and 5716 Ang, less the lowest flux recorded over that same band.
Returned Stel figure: 1.24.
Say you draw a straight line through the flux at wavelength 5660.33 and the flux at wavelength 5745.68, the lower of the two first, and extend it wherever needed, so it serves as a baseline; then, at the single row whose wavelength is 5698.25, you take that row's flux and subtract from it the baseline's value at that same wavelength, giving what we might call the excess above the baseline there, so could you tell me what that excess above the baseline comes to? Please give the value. -0.27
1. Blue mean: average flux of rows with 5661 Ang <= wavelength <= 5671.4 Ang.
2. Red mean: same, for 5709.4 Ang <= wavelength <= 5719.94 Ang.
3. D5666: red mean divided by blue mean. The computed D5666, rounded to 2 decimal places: 0.90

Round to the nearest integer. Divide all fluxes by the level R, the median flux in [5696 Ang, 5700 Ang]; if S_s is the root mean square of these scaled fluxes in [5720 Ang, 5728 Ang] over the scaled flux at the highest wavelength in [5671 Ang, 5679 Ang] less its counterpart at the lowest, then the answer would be 72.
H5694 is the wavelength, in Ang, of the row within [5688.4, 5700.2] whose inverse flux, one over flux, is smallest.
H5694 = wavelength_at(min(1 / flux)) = 5694.32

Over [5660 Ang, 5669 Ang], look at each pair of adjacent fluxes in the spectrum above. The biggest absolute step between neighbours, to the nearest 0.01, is 0.54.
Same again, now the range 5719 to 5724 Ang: 0.35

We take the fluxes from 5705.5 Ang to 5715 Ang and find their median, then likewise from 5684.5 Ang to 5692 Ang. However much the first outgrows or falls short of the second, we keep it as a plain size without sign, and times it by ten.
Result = 2.60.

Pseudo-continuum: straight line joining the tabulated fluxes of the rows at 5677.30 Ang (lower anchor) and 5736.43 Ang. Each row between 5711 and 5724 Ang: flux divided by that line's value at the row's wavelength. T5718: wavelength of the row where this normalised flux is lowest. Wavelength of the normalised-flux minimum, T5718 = 5711.39 Ang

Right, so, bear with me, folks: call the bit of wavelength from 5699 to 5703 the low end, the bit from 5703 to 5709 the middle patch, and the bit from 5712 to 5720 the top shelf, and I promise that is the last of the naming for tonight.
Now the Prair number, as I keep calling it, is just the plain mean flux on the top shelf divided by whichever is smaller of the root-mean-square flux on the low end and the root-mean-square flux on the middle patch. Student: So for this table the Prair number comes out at 0.93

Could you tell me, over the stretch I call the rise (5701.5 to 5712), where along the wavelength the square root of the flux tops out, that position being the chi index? 5706.13 Ang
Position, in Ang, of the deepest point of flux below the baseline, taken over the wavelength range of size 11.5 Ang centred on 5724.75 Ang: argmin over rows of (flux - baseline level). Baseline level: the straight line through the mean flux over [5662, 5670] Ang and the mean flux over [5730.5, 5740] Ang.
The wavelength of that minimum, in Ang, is 5719.28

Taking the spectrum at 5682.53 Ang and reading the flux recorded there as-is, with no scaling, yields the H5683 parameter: 2.811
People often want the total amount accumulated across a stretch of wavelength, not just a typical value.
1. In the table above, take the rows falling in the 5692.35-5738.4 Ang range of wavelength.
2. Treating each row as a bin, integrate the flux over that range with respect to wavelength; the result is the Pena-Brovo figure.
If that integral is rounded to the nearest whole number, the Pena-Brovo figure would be 132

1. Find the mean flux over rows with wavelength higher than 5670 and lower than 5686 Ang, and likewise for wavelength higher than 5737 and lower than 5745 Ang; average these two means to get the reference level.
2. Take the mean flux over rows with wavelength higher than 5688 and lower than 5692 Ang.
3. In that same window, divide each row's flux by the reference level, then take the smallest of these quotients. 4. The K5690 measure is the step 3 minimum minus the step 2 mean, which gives -1.92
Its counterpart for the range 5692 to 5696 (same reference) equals -2.07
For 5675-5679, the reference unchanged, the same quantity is -2.06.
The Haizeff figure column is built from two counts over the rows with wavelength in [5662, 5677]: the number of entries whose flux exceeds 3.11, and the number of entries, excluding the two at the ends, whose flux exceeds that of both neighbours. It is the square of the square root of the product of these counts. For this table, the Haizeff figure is 16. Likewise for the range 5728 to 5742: 12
